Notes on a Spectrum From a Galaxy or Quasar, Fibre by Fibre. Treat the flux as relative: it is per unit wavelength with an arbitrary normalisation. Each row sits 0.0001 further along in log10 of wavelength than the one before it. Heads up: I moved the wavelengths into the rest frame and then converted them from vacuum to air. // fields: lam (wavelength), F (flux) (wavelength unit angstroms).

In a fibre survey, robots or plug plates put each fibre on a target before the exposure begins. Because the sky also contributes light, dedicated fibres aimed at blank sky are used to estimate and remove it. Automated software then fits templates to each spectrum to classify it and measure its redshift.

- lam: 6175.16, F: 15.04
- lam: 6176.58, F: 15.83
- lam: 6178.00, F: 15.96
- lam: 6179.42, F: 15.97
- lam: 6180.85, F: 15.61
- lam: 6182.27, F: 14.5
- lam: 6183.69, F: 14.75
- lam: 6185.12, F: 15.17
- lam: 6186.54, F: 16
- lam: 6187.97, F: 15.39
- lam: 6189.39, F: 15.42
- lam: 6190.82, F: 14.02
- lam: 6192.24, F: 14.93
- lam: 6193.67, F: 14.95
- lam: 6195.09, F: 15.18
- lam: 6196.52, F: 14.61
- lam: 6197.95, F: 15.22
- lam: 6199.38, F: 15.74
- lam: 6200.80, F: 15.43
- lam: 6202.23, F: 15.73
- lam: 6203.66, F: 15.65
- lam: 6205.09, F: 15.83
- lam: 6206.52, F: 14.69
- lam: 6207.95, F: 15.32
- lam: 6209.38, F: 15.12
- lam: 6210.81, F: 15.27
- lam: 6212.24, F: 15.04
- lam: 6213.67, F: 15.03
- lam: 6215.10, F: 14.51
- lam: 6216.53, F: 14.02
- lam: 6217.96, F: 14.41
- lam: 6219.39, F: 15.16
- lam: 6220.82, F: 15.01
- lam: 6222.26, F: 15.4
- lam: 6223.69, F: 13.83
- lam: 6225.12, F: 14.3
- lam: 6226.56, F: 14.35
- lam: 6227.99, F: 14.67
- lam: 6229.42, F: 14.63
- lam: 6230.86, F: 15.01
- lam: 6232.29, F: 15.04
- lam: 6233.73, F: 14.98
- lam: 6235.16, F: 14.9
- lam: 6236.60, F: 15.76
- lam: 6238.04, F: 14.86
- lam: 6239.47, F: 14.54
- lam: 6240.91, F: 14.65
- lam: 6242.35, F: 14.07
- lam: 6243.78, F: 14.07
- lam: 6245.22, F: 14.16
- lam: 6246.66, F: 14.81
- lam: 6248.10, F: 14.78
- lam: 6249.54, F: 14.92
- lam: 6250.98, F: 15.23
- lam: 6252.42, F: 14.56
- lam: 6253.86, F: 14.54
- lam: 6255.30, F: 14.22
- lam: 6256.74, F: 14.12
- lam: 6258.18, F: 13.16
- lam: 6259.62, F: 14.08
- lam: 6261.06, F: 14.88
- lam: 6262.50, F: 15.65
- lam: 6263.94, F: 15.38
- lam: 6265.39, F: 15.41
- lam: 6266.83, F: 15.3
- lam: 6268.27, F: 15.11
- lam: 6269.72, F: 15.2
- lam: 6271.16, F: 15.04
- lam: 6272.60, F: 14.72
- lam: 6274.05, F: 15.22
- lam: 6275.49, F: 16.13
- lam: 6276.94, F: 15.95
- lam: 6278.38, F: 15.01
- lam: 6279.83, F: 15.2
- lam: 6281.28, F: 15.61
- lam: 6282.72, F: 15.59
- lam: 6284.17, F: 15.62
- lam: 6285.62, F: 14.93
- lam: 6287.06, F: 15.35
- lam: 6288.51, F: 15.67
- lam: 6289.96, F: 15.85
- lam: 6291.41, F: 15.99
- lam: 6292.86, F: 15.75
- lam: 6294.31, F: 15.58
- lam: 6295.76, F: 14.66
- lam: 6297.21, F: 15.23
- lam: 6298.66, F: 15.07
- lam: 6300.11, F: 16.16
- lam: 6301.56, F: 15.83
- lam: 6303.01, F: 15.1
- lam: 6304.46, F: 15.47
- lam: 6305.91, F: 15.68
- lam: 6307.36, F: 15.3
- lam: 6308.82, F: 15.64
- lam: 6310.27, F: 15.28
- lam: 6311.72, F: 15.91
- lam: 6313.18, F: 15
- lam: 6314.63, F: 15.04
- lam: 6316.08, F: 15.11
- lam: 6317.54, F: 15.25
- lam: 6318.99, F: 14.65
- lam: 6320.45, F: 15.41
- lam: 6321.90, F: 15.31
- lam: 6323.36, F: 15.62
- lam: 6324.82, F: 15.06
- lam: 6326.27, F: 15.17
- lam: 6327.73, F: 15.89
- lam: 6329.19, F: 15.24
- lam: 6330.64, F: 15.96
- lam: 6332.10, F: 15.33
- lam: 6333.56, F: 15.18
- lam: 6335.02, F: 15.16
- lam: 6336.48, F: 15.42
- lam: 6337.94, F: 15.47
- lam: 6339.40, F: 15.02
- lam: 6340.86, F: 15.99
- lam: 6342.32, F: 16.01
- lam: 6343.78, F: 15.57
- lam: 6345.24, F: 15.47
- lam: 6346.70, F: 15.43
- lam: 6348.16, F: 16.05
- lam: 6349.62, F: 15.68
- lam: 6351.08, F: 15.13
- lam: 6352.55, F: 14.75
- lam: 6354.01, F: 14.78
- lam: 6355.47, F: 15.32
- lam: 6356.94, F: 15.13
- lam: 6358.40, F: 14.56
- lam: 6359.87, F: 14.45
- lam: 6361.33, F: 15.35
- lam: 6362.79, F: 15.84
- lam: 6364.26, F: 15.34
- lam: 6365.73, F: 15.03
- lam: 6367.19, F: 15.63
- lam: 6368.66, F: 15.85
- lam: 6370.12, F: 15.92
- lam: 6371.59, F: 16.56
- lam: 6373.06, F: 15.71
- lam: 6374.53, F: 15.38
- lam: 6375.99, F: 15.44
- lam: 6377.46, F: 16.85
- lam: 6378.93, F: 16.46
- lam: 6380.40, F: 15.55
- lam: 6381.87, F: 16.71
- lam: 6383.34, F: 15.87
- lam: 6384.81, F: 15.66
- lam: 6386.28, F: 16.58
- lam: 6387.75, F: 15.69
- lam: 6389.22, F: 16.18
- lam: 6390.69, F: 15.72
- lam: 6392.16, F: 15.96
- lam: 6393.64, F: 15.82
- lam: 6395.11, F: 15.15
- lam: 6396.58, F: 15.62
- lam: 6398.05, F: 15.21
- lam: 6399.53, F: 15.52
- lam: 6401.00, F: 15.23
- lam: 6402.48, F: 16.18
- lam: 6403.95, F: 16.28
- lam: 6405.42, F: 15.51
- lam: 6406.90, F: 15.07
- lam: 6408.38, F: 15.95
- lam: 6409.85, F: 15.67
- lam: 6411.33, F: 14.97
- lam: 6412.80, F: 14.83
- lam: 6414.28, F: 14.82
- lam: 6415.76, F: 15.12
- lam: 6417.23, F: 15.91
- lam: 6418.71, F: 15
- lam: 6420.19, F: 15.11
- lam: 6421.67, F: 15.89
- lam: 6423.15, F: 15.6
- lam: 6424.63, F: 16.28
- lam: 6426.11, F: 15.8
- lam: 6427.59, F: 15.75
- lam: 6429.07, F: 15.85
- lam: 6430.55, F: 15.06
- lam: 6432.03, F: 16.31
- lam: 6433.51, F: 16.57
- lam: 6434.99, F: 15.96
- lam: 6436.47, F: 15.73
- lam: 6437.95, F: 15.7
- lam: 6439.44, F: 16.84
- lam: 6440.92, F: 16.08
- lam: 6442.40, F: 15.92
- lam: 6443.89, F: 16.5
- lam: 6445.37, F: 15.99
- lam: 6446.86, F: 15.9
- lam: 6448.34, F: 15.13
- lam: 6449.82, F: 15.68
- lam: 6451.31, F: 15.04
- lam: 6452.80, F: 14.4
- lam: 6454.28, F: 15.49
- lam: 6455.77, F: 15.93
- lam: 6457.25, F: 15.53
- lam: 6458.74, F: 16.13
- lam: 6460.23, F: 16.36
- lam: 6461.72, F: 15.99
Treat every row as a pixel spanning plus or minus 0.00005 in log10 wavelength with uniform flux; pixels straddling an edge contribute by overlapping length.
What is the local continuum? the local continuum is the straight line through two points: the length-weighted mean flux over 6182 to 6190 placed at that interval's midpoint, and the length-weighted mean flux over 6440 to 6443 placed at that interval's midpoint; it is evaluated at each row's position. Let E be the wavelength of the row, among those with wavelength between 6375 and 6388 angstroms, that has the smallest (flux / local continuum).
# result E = 6375.99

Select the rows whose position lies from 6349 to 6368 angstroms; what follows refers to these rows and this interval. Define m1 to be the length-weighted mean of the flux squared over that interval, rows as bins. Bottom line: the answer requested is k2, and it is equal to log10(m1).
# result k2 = 2.36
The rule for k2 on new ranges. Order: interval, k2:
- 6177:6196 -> 2.37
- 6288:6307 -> 2.38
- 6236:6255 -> 2.33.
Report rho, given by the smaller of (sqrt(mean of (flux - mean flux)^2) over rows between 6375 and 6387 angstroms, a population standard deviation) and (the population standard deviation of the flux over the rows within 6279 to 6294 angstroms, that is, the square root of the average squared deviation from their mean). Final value 0.30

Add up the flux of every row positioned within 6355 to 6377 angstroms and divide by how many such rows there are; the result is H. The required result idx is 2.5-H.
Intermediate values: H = 15.4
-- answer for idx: -12.9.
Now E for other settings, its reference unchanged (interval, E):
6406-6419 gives 6414.28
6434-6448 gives 6437.95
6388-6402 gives 6395.11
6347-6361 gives 6359.87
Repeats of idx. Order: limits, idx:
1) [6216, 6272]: -12.2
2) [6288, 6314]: -13.0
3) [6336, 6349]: -13.1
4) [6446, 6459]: -13.0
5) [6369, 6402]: -13.4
